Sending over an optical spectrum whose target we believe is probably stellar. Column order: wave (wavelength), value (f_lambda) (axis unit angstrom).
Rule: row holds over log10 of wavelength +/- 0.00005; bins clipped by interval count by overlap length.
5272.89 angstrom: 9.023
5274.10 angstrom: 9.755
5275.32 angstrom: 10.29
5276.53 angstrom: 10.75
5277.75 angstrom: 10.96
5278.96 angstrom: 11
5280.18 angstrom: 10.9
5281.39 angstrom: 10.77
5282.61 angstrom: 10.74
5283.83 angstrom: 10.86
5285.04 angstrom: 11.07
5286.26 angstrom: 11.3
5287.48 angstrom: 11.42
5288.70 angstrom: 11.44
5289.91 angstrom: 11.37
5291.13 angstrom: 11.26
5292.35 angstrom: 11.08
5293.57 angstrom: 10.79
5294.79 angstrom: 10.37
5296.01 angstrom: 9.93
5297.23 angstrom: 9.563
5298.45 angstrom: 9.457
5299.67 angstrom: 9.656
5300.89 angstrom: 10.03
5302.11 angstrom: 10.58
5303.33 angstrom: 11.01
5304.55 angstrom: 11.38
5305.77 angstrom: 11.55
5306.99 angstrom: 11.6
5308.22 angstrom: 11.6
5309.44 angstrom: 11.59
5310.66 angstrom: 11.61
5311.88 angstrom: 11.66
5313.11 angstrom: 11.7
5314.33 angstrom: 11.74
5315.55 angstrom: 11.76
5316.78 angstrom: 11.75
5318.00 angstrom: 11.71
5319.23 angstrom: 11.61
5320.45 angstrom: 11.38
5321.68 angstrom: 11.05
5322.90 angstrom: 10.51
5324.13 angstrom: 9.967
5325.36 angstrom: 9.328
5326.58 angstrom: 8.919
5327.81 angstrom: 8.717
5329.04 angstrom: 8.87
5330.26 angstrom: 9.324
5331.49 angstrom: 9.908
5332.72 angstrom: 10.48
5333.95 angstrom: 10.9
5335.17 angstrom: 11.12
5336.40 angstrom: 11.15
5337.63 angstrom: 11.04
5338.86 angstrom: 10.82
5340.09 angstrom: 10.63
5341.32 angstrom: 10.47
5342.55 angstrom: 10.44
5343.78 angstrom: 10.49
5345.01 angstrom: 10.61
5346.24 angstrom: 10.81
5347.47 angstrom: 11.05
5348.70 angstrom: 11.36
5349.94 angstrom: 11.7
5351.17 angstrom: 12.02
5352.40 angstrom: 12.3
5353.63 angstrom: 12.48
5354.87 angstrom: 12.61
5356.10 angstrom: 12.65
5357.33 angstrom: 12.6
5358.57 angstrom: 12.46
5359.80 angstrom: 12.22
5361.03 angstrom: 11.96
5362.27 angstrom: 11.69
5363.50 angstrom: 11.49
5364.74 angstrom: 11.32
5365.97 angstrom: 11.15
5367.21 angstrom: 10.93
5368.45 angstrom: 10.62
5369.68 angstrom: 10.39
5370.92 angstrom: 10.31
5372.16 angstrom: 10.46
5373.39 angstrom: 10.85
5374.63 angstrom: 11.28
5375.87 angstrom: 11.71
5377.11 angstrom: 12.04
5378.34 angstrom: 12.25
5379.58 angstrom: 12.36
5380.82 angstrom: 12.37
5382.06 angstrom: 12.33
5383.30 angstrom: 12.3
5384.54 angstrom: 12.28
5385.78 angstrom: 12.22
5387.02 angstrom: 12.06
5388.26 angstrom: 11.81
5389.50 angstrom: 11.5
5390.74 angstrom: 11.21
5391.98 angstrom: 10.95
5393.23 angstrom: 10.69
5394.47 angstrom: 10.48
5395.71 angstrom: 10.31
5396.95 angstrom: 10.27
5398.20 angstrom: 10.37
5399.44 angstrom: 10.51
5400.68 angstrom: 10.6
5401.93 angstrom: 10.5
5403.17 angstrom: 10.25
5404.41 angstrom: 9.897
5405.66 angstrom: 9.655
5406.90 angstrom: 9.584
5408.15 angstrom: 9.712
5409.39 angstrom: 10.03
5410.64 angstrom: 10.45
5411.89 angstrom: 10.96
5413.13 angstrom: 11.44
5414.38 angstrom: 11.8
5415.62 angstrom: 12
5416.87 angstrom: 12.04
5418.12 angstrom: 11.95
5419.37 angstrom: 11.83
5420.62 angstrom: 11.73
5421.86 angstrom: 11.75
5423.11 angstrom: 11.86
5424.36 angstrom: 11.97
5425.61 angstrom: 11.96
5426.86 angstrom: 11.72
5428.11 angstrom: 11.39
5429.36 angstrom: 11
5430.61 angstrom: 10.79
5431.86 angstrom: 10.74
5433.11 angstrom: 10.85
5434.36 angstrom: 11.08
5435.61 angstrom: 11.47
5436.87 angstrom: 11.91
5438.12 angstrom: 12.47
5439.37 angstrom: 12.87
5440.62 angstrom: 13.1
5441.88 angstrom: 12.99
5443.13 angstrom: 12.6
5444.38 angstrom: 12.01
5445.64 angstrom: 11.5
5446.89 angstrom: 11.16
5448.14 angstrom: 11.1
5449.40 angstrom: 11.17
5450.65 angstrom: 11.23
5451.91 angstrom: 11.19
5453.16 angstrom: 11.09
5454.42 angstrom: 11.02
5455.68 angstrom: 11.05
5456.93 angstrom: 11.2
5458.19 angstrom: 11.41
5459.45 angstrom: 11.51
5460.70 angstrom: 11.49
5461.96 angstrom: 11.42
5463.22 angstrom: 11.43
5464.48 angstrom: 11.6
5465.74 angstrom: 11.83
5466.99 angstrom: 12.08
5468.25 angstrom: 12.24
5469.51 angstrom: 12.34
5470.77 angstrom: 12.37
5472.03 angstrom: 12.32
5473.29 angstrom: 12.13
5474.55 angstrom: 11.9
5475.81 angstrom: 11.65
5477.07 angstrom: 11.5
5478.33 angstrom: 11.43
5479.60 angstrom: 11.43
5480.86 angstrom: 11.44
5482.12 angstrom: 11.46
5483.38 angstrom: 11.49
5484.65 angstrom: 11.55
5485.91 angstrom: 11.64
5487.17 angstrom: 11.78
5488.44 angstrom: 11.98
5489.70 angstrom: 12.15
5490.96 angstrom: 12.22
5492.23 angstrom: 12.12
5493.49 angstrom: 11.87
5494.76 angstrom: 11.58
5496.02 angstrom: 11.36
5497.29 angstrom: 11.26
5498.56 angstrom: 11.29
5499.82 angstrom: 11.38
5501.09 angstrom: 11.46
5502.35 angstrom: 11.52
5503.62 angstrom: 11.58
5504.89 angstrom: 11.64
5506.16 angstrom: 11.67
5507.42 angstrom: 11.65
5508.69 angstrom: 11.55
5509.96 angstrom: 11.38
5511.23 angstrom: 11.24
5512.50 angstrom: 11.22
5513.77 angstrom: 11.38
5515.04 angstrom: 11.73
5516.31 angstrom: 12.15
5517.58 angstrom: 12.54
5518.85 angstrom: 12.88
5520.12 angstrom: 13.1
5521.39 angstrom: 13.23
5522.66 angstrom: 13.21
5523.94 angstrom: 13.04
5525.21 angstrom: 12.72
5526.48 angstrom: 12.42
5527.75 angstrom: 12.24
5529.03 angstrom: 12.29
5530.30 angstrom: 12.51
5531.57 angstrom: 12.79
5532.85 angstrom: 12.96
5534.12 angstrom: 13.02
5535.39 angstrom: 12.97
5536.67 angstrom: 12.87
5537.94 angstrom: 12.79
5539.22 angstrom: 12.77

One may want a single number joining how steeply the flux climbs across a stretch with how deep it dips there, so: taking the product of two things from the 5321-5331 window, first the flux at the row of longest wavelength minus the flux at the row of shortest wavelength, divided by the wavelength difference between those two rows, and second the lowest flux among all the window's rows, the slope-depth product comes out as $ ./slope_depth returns -1.8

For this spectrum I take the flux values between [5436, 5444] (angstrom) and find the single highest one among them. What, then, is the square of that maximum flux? 172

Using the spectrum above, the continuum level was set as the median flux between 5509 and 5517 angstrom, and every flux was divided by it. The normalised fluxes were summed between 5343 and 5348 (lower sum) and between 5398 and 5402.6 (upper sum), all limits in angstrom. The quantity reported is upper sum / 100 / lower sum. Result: 0.0098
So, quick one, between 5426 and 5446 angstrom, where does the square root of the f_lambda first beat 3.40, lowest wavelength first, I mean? 5426.86 angstrom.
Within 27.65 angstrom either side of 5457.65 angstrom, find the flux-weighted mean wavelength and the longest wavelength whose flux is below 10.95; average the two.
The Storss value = 5445.4 angstrom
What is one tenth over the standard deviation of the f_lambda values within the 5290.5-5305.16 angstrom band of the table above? 0.15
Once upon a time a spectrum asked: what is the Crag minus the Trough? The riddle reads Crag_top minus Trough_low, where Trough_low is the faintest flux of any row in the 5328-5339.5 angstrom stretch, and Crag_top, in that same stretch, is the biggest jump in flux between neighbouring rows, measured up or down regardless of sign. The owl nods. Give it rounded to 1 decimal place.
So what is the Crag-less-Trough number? -8.3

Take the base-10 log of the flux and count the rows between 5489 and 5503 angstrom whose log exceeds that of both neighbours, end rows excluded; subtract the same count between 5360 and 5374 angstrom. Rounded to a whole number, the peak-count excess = 1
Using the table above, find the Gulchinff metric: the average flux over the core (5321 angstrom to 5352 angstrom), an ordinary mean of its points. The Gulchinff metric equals 10.5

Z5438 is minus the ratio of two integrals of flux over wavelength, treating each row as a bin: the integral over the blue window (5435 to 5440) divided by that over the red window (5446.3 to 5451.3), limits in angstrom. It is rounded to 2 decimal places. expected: -1.09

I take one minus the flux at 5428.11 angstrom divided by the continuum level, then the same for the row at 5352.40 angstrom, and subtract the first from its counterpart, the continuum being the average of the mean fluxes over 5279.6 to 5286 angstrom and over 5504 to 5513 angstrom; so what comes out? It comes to -0.08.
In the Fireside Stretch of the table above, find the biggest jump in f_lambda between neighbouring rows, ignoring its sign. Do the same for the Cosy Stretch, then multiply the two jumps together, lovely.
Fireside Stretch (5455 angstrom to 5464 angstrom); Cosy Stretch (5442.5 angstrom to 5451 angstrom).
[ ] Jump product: 0.12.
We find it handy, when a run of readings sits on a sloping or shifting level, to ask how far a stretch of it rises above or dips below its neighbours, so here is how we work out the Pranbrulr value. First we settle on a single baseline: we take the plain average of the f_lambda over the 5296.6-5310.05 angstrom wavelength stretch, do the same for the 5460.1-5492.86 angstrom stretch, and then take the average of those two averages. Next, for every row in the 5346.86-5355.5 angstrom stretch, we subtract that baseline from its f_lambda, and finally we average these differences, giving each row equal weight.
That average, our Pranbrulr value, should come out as 0.7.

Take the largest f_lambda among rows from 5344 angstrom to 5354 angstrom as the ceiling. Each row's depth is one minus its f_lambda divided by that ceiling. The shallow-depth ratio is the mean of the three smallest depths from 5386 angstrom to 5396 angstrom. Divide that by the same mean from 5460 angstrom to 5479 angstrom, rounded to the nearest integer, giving 5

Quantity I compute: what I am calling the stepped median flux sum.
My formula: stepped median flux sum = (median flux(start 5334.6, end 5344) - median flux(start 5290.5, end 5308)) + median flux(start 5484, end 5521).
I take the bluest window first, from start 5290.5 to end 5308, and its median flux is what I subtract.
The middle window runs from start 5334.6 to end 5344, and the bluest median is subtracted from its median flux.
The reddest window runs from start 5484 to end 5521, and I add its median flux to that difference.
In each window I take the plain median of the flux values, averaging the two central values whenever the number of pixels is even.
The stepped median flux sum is 11.7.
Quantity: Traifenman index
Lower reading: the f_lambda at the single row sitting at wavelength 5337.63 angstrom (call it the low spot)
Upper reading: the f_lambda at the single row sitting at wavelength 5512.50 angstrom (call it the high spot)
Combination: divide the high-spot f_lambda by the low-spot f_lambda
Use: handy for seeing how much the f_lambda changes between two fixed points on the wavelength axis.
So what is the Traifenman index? 1.02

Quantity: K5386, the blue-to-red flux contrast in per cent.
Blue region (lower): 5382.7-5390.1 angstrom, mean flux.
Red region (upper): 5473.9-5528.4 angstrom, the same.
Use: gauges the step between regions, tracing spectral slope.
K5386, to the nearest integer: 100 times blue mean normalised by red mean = 101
